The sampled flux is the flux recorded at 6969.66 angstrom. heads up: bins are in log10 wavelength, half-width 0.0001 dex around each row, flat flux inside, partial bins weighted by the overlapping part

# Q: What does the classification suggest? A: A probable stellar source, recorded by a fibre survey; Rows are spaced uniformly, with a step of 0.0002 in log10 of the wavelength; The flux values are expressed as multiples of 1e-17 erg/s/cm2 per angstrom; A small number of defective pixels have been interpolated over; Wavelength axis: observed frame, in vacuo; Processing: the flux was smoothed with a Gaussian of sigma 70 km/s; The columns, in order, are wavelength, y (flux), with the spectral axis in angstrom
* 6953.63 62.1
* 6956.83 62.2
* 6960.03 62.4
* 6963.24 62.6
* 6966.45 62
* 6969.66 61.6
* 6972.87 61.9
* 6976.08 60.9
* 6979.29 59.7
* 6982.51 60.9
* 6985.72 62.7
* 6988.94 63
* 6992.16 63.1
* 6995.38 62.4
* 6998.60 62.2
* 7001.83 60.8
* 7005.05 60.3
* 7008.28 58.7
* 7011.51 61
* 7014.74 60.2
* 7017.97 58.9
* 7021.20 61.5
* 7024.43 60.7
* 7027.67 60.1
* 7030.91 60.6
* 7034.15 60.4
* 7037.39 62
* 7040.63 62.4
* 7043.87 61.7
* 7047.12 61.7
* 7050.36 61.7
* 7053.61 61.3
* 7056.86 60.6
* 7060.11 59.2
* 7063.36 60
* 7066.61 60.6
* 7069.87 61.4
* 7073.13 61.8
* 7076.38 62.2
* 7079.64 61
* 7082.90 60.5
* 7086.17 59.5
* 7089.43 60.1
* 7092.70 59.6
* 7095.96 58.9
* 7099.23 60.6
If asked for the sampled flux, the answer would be 61.6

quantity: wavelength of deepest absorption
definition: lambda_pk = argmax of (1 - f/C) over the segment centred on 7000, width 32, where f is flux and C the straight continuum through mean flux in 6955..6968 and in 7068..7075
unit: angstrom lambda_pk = 7008.28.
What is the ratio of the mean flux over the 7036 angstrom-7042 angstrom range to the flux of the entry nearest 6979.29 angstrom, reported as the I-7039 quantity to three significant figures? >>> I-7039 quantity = 1.04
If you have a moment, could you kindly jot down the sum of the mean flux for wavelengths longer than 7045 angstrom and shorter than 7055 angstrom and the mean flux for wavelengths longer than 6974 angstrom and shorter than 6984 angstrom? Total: 122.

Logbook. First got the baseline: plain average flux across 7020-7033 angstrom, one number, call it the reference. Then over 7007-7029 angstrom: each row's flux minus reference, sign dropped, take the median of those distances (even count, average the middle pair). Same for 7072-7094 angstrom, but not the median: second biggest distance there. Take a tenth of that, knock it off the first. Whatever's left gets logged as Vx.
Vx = 0.5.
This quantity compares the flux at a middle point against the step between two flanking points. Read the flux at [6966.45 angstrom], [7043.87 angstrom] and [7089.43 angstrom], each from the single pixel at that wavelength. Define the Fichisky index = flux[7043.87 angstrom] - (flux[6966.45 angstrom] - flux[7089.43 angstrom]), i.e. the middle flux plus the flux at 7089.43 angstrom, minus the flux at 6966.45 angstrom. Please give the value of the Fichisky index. 59.8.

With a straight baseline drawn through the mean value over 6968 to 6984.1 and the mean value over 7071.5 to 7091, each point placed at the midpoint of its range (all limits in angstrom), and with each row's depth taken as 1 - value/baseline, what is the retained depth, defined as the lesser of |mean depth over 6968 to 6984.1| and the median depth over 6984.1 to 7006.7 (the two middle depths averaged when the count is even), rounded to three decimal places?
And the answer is -0.023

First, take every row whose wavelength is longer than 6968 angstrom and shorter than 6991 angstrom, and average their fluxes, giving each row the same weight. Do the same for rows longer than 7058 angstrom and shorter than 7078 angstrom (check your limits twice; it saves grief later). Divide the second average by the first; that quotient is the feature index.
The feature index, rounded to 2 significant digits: 0.99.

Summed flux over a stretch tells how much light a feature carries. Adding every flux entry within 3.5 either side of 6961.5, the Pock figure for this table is 125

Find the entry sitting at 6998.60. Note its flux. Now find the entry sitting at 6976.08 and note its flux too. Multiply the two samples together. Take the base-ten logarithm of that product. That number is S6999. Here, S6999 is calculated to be 3.58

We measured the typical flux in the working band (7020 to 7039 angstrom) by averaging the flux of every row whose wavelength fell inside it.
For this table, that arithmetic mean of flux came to 60.9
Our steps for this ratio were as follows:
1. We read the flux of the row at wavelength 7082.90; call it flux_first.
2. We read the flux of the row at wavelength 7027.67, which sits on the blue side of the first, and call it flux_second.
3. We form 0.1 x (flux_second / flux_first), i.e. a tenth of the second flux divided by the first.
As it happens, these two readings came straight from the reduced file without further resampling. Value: 0.099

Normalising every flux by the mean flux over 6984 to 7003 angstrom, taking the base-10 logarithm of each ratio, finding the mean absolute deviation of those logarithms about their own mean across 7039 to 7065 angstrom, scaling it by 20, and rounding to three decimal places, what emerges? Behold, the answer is 0.122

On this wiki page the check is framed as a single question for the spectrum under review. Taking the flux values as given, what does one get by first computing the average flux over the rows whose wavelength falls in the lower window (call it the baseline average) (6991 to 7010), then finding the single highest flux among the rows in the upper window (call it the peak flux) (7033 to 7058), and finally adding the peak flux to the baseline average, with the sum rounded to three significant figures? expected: 124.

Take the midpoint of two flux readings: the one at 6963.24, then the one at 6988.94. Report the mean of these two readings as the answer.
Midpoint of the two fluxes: 62.8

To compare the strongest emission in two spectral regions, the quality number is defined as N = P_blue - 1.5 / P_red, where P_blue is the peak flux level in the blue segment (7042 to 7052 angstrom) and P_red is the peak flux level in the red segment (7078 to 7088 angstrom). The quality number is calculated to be 61.7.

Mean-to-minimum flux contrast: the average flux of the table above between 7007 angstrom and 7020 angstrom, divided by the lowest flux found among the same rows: 1.02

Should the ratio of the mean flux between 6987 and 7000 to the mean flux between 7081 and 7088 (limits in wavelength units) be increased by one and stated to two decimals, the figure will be 2.04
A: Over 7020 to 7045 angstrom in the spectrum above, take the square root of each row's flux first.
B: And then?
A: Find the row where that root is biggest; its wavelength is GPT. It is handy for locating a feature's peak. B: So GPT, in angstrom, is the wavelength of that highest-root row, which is 7040.63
